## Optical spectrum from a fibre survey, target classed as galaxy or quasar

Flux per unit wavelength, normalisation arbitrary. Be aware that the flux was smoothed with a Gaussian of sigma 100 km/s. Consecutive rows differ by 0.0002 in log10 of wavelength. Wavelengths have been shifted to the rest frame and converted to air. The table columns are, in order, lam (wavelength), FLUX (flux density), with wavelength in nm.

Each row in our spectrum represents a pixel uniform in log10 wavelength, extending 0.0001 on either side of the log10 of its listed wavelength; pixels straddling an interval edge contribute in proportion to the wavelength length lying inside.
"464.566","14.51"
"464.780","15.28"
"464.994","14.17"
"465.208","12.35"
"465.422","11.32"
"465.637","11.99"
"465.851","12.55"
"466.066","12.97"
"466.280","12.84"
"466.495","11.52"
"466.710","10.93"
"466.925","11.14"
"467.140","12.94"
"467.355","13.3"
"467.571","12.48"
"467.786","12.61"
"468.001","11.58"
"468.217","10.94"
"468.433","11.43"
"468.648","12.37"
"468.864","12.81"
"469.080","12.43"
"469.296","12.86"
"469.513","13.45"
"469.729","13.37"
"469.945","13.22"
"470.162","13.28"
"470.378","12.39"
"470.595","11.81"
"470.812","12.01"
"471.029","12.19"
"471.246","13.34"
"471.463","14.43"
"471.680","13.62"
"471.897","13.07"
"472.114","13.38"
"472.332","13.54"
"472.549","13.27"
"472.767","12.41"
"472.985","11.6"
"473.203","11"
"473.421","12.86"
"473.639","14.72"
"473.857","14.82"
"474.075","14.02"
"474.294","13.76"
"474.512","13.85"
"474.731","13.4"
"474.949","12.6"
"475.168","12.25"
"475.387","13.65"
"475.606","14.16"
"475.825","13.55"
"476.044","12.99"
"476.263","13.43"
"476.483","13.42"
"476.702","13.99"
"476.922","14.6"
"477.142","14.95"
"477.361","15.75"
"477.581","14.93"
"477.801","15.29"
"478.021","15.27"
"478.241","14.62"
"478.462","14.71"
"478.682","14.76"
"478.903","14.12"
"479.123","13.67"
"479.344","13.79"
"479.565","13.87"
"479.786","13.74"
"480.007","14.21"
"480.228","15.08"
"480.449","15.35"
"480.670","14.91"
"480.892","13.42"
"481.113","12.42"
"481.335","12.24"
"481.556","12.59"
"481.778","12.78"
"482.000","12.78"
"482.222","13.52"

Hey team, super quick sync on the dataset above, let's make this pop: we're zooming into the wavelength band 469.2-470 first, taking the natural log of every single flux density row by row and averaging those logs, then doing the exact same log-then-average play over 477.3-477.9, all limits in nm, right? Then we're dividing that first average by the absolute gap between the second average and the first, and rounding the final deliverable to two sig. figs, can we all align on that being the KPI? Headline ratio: 18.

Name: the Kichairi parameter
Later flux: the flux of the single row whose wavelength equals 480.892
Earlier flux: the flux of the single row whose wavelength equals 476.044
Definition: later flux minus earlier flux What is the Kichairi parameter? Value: 0.4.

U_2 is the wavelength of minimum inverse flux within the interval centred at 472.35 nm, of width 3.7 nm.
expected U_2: 473.857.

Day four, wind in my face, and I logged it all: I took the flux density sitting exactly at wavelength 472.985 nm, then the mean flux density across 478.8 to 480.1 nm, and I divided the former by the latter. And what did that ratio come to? 0.83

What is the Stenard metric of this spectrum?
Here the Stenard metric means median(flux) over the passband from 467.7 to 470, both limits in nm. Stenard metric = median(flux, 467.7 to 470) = 12.6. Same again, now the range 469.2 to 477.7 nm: 13.4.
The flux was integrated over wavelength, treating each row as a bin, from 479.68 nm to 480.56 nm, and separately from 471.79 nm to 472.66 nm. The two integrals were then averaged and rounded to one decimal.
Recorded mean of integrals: 12.2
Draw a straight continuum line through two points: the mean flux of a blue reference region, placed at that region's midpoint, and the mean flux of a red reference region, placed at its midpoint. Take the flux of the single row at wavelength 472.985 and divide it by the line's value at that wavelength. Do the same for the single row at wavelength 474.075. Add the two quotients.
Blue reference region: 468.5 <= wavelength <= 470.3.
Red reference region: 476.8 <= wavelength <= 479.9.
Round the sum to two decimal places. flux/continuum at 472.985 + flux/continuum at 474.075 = 1.87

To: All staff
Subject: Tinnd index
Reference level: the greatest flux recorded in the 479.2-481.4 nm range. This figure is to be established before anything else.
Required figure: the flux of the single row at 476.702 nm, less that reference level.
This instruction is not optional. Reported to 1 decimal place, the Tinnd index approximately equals -1.4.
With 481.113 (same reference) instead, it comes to -2.9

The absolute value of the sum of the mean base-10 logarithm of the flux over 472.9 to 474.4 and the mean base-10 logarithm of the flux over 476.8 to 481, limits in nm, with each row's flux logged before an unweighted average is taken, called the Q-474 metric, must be 2.28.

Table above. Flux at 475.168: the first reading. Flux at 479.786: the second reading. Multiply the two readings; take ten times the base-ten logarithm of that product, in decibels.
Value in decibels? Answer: 22.3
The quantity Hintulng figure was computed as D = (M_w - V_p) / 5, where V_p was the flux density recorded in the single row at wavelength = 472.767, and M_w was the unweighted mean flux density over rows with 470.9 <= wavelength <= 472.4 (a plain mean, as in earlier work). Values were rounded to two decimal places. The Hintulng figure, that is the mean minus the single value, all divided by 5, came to 0.19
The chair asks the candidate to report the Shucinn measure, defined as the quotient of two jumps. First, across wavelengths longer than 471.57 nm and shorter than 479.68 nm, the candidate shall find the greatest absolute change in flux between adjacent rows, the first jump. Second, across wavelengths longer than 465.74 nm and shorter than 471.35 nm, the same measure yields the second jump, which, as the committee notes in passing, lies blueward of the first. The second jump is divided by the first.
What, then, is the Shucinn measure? 1.0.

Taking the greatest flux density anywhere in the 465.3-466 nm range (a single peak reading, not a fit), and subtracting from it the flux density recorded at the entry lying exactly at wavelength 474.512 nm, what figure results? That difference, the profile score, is -1.3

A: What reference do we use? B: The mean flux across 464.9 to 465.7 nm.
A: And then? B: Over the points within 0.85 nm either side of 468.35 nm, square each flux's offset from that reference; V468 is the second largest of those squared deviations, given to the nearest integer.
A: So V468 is 1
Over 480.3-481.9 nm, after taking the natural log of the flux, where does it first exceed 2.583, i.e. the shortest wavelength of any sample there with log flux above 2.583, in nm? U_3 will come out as 480.449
